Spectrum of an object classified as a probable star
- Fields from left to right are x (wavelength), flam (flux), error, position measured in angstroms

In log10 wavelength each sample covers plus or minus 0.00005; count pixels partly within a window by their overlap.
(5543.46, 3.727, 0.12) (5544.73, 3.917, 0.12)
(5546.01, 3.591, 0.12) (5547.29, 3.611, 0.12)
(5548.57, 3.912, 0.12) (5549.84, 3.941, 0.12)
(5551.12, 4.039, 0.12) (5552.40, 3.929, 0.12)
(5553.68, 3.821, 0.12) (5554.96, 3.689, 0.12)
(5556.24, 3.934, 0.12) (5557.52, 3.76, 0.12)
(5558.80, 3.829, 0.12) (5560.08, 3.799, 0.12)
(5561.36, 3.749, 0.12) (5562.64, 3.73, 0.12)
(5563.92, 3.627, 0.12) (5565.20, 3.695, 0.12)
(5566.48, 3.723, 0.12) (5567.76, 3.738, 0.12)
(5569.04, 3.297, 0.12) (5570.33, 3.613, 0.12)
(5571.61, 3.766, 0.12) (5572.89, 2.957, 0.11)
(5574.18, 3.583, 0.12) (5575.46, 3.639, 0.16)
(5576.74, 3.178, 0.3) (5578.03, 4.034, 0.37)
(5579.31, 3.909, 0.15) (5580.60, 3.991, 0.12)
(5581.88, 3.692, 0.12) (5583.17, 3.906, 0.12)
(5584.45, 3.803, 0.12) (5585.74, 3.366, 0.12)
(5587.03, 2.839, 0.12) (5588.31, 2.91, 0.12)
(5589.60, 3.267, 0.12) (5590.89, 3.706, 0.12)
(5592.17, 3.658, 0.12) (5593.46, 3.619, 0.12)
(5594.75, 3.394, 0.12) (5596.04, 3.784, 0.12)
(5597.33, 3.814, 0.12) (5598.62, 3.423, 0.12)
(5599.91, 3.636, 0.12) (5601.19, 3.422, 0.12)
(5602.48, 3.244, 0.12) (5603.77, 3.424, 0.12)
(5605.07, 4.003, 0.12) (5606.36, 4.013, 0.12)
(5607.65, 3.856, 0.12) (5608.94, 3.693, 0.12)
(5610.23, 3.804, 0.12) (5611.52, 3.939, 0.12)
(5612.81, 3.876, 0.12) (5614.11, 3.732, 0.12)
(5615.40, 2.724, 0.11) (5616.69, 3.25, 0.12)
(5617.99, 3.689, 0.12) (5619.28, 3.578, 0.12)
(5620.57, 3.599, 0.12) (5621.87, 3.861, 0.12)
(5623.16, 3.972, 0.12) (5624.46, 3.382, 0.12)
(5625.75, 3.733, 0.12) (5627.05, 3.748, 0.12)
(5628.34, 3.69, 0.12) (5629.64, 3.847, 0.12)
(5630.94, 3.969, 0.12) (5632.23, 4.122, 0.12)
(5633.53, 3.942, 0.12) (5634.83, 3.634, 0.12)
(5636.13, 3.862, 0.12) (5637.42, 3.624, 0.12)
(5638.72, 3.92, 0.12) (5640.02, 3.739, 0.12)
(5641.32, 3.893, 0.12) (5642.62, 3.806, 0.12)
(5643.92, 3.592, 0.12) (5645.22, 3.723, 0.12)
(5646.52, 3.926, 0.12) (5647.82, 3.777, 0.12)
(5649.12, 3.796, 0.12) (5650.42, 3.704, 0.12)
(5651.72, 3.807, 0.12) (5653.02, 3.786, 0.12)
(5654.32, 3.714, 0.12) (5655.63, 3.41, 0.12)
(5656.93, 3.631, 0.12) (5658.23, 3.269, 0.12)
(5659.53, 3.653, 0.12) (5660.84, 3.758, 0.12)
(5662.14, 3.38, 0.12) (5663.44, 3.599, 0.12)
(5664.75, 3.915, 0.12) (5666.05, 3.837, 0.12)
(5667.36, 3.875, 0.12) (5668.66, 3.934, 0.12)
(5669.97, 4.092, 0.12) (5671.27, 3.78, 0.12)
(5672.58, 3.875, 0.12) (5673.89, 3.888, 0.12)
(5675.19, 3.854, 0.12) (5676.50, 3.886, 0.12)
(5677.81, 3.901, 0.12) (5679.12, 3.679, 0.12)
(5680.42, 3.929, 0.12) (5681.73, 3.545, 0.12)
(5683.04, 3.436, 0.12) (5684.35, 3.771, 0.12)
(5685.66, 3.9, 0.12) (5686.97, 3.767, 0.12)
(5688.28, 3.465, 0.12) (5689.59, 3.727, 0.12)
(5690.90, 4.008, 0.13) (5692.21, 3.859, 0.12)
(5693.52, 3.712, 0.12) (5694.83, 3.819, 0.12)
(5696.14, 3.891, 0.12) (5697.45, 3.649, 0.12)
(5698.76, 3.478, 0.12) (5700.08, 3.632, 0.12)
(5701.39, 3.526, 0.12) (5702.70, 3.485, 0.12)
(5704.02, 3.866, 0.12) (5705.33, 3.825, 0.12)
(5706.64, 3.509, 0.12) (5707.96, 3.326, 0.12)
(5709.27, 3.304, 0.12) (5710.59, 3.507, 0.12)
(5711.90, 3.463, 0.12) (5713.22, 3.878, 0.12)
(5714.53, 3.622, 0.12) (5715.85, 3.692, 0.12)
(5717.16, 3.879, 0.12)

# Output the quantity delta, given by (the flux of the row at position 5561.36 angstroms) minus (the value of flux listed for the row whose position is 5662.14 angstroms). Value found 0.37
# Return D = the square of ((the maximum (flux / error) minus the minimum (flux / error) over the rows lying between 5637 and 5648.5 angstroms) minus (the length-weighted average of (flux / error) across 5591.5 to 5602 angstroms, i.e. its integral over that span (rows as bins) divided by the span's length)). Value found 737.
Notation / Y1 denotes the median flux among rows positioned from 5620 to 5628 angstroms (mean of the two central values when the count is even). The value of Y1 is 3.74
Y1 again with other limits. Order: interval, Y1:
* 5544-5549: 3.76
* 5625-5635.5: 3.80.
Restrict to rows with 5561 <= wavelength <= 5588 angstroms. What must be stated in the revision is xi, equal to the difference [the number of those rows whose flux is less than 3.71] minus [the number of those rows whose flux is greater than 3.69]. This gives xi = -1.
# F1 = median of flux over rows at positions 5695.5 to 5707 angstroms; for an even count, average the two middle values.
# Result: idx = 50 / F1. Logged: 13.8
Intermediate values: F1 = 3.63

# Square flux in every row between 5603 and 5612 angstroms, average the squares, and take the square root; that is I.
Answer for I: 3.82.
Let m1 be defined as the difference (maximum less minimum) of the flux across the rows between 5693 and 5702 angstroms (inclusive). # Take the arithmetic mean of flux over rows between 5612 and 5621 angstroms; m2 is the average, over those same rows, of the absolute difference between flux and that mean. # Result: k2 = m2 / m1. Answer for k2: 0.70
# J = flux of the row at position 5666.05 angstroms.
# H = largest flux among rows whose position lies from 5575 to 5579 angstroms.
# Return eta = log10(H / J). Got 0.02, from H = 4.034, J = 3.837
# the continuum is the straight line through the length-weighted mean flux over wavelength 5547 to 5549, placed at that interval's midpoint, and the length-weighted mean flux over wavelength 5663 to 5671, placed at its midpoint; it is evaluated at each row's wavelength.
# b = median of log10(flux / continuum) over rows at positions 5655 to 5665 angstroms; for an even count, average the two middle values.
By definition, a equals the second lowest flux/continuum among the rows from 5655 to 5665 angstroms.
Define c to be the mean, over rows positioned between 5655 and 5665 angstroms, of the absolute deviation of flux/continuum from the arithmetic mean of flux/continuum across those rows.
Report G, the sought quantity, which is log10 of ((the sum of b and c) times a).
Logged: -1.93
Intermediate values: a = 0.87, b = -0.03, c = 0.043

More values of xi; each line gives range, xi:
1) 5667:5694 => -13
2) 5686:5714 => 1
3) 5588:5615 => 1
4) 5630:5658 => -10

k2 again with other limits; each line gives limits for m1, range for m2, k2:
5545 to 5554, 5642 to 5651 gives 0.17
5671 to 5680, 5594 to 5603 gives 0.82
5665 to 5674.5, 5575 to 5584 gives 0.72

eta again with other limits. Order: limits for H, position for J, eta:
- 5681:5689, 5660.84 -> 0.02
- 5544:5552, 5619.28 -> 0.05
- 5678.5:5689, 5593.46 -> 0.04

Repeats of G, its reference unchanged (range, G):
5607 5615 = -1.71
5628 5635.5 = -1.39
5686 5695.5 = -1.88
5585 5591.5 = -2.36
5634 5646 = -1.89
